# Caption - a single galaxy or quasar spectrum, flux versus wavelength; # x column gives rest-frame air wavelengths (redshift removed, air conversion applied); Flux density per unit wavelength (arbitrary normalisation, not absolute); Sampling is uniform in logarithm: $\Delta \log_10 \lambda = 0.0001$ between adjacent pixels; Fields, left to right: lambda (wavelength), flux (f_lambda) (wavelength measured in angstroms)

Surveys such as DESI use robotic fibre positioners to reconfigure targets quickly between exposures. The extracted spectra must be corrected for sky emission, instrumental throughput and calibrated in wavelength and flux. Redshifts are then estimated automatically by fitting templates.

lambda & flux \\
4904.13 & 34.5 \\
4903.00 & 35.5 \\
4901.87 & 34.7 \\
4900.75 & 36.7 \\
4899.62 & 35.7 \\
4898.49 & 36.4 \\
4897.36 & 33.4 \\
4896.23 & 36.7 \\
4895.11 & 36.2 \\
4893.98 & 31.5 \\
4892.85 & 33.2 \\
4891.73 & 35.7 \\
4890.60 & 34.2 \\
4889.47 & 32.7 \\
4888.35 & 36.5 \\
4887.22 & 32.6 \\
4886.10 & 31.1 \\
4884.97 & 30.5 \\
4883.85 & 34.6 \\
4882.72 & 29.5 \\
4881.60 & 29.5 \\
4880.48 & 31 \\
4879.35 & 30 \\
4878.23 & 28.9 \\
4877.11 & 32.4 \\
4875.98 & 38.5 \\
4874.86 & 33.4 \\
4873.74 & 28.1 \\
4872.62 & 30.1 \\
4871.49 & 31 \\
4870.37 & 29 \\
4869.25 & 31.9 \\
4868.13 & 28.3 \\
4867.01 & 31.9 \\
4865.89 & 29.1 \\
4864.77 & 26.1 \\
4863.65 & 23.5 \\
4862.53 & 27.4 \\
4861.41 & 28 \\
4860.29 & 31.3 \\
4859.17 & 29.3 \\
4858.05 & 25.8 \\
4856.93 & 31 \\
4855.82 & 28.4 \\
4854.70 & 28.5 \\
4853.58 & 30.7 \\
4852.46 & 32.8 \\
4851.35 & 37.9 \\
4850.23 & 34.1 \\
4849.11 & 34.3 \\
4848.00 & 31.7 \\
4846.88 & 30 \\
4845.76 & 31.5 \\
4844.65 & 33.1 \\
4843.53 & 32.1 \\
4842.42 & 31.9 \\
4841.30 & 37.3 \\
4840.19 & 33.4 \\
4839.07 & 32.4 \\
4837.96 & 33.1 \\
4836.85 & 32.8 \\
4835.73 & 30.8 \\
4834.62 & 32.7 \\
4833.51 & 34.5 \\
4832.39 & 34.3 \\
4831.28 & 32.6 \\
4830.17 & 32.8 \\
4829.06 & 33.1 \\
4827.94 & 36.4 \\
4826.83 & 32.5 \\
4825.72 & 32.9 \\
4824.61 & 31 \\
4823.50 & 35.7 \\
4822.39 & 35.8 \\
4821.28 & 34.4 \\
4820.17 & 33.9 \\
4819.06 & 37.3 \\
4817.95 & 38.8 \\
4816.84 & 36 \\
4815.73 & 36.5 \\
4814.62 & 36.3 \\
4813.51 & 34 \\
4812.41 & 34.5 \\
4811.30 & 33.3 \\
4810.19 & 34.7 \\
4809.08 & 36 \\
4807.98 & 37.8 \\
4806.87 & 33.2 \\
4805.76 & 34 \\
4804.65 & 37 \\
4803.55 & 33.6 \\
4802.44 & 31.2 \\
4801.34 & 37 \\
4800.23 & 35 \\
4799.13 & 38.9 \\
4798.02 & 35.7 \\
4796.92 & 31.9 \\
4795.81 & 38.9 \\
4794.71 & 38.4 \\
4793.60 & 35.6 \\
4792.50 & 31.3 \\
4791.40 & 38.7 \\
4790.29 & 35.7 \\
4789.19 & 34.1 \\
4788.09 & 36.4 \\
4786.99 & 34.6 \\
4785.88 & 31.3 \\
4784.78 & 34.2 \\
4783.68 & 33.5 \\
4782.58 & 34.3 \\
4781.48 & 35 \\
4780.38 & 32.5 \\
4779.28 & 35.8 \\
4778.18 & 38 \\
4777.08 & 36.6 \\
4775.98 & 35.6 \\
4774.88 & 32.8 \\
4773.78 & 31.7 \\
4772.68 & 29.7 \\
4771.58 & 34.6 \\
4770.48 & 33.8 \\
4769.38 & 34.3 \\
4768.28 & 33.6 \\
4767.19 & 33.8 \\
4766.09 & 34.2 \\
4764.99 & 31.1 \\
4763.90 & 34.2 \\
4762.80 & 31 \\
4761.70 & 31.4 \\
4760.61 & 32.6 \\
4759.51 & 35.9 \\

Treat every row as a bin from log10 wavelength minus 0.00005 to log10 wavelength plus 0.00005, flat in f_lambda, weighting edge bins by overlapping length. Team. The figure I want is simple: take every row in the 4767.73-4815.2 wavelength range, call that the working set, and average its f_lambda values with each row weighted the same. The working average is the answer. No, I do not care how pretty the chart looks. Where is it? 34.8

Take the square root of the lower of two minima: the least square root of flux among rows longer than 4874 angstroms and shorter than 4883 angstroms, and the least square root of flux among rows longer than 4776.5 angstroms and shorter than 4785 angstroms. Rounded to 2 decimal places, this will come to 2.32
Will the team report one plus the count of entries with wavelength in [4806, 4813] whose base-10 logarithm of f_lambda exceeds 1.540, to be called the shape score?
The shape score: 4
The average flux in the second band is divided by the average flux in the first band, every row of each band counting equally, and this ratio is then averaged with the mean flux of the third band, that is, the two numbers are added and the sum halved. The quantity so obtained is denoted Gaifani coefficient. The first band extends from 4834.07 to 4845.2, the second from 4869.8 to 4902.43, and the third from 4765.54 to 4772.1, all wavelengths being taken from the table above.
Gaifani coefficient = 17.52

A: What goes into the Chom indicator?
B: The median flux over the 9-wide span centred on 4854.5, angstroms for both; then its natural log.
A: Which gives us 3.43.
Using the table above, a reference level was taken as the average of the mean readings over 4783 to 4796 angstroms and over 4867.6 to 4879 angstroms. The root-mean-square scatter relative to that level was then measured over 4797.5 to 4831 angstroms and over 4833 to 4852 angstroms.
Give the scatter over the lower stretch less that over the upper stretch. 0.7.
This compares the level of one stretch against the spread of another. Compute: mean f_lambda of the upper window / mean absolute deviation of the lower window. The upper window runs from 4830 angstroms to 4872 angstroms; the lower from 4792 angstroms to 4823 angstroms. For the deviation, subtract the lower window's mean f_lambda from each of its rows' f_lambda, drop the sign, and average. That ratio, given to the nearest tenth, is 17.4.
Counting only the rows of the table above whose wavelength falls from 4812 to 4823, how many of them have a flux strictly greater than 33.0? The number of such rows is 10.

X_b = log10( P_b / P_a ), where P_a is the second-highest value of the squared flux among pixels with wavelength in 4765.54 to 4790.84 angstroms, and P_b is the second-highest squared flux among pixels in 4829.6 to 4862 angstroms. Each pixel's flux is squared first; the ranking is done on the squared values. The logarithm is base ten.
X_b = 0.02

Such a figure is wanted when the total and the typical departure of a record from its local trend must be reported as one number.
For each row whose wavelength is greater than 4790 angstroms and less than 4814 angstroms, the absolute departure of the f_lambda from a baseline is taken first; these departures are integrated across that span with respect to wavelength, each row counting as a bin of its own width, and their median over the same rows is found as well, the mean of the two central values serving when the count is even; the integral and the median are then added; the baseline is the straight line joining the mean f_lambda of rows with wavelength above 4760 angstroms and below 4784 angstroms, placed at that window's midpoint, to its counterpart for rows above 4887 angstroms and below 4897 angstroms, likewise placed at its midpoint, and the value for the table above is 56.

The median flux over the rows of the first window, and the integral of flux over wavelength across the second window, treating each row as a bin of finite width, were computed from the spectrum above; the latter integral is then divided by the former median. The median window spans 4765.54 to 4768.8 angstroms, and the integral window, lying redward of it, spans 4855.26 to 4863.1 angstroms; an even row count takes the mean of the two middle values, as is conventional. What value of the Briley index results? 6.7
